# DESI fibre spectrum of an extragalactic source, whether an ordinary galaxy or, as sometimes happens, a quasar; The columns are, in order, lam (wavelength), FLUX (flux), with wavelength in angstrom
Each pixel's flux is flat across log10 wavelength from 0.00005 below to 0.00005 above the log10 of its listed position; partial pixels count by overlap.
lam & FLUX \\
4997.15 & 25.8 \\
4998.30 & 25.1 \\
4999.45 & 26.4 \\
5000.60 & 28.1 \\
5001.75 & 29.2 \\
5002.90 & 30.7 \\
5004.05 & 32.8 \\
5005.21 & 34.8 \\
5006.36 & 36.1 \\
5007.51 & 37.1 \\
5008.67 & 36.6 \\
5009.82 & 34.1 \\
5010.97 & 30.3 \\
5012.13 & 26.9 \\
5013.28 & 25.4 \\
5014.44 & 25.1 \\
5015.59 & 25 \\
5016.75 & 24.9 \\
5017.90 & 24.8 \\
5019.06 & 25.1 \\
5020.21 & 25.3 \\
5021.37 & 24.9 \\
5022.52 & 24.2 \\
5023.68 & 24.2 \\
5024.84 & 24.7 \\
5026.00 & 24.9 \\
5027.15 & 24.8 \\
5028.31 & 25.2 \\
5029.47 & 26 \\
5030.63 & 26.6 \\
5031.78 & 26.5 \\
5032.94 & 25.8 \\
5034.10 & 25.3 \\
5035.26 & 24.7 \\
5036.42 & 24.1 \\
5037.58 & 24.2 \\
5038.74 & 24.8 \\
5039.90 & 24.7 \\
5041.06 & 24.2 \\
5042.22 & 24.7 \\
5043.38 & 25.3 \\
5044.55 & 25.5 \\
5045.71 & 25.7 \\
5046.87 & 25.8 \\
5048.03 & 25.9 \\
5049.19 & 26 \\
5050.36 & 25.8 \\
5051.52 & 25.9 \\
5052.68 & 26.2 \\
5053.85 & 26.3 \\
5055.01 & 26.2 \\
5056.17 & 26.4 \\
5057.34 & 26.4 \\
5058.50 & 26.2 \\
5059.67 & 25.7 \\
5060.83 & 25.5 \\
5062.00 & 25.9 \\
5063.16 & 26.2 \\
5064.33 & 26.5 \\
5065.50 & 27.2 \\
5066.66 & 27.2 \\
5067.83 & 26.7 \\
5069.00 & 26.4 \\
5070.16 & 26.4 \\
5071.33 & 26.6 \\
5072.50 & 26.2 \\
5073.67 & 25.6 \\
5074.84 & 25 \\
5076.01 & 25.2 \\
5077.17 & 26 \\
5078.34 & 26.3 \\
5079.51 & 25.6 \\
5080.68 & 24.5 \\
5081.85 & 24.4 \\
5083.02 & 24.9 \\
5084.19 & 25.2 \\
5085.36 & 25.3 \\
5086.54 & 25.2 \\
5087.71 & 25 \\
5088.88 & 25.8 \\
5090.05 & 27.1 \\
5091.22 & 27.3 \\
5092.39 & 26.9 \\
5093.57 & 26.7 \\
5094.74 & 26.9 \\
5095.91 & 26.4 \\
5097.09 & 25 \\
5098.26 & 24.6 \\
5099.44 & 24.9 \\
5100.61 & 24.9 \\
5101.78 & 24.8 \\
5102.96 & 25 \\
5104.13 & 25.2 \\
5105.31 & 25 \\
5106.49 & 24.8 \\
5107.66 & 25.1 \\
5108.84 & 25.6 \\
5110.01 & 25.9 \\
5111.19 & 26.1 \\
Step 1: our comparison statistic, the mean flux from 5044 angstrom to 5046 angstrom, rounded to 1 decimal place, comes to 25.6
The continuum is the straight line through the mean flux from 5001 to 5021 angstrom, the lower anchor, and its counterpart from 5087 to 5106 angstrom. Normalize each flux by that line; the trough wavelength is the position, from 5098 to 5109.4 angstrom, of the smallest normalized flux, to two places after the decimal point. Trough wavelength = 5098.26 angstrom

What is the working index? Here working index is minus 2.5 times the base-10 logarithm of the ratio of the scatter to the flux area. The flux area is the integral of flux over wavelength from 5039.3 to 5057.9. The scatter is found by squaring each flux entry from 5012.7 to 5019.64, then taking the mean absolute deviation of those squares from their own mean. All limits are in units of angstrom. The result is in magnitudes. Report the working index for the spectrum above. 4.5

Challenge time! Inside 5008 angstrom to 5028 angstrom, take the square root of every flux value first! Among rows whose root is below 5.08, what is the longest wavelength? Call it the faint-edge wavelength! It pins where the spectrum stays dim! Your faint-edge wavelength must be 5027.15 angstrom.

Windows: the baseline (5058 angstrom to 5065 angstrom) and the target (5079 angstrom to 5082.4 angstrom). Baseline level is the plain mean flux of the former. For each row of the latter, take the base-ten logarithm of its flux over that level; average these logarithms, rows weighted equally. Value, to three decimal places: -0.020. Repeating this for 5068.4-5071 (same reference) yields 0.007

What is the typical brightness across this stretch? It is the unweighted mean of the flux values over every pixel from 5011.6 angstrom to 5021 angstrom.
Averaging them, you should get 25.3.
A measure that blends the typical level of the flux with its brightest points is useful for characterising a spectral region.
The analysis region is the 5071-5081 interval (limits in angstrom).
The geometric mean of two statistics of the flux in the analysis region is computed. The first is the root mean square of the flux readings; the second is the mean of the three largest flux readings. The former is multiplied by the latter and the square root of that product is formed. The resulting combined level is 26.0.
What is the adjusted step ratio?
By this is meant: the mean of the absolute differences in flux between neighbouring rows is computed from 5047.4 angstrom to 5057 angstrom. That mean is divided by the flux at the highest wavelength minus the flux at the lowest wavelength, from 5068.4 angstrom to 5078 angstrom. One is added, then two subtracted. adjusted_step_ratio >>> -1.4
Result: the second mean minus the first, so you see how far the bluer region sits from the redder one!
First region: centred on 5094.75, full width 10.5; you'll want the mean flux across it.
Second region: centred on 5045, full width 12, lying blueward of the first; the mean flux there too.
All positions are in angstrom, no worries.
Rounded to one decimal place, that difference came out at -0.8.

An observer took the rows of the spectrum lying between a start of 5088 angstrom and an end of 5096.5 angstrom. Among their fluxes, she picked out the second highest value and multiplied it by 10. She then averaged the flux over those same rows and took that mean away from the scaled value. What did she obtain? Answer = 244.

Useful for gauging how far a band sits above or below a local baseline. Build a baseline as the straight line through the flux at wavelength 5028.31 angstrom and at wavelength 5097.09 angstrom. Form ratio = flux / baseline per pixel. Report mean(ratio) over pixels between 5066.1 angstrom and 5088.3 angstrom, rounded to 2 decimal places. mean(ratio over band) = 1.02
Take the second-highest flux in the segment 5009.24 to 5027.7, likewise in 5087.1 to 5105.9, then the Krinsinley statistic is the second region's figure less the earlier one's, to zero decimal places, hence -3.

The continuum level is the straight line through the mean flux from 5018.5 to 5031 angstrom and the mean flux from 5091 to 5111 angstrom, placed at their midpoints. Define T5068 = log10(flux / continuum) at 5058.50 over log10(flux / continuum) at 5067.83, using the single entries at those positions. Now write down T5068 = 0.7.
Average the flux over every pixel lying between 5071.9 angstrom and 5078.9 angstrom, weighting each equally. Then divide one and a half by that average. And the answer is 0.0583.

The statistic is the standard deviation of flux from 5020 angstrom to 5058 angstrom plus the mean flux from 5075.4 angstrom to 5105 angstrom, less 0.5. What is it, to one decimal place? 25.8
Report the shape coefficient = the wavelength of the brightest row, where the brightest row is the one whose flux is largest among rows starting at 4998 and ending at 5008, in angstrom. 5007.51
